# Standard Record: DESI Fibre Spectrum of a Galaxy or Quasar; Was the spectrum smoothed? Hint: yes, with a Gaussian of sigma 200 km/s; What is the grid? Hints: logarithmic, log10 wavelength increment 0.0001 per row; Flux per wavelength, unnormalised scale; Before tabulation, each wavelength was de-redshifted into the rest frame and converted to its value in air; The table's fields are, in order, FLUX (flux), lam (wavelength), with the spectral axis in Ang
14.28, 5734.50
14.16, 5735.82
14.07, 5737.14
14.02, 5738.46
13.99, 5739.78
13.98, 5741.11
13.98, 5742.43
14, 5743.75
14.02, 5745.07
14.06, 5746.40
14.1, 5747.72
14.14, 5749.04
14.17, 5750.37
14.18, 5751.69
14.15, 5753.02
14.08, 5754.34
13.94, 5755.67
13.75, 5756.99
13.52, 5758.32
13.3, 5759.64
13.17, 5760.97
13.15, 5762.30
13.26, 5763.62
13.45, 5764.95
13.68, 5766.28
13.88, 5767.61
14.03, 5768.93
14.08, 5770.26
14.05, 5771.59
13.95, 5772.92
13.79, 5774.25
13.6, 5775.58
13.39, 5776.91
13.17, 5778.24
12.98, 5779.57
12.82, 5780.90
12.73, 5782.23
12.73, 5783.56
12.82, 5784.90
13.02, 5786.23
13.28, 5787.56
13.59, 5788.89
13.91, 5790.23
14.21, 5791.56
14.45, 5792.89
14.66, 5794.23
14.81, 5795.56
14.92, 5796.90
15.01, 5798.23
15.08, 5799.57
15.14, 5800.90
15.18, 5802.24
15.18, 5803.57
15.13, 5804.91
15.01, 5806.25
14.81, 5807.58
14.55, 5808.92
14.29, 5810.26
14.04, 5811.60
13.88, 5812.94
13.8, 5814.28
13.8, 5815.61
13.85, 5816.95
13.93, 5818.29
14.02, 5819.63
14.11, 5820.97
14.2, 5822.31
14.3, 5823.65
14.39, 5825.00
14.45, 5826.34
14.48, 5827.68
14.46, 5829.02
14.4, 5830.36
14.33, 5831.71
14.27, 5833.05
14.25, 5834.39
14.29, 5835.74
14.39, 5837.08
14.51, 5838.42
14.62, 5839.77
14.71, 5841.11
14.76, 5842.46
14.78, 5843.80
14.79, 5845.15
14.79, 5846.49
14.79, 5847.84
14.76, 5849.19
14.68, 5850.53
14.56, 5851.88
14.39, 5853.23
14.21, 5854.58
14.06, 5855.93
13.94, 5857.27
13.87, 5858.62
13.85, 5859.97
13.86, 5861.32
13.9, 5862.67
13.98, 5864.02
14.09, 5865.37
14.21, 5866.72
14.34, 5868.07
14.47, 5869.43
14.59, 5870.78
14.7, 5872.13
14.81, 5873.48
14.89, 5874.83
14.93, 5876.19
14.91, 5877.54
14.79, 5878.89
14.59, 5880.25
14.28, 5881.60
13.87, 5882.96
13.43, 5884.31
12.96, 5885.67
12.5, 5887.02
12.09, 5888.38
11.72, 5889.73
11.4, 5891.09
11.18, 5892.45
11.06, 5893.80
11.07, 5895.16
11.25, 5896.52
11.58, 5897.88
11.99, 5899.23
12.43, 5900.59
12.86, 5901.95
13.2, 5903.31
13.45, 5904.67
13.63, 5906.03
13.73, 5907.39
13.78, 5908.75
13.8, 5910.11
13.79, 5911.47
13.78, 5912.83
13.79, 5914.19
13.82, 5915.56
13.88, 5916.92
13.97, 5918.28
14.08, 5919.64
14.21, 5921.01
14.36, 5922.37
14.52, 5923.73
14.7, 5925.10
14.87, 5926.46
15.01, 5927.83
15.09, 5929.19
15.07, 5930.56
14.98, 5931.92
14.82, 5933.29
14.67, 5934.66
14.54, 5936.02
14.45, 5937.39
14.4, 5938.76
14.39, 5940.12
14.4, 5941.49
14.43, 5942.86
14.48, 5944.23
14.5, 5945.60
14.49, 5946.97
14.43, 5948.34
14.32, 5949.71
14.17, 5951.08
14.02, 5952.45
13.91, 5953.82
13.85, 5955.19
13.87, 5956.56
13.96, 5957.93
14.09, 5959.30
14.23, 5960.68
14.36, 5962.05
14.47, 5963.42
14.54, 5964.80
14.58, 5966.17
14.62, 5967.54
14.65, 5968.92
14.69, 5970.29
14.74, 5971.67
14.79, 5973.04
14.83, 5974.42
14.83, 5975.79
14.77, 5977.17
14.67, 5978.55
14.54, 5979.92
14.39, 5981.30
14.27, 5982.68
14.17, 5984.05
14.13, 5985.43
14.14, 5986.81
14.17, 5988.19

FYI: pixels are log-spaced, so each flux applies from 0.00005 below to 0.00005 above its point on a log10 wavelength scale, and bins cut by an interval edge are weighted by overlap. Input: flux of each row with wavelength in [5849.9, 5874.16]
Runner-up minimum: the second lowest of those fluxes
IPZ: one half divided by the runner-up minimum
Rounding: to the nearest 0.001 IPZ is 0.036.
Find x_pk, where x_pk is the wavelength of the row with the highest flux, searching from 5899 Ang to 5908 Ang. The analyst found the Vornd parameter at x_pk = 5907.39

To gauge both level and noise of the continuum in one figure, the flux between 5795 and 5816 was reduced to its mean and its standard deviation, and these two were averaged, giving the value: 7.6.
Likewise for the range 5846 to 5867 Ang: 7.3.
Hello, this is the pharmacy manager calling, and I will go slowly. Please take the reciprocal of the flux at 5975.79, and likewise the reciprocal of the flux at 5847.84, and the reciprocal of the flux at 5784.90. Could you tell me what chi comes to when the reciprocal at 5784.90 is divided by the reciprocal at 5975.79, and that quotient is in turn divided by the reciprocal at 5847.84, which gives 17.1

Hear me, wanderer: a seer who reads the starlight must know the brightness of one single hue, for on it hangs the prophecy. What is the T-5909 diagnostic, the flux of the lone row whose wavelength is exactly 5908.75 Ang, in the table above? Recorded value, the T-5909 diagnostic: 13.78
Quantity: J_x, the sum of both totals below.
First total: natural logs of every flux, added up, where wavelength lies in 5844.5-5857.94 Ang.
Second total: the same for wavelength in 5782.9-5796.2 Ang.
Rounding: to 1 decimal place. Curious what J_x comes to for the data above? 52.9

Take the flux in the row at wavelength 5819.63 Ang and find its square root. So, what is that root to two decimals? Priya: 3.74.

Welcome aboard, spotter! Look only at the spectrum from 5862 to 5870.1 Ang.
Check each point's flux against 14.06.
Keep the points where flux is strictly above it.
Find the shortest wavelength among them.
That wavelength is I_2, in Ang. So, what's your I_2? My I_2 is 5865.37 Ang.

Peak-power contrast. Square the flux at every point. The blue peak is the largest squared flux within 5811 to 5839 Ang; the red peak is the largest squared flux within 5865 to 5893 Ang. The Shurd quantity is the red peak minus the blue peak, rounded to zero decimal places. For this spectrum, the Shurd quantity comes 12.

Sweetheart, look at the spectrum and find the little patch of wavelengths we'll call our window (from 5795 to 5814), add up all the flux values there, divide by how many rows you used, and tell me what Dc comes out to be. 14.8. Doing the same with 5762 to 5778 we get 13.7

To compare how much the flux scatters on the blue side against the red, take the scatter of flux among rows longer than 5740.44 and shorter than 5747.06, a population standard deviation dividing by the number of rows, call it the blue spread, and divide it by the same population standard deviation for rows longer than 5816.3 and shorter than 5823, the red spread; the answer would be 0.2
